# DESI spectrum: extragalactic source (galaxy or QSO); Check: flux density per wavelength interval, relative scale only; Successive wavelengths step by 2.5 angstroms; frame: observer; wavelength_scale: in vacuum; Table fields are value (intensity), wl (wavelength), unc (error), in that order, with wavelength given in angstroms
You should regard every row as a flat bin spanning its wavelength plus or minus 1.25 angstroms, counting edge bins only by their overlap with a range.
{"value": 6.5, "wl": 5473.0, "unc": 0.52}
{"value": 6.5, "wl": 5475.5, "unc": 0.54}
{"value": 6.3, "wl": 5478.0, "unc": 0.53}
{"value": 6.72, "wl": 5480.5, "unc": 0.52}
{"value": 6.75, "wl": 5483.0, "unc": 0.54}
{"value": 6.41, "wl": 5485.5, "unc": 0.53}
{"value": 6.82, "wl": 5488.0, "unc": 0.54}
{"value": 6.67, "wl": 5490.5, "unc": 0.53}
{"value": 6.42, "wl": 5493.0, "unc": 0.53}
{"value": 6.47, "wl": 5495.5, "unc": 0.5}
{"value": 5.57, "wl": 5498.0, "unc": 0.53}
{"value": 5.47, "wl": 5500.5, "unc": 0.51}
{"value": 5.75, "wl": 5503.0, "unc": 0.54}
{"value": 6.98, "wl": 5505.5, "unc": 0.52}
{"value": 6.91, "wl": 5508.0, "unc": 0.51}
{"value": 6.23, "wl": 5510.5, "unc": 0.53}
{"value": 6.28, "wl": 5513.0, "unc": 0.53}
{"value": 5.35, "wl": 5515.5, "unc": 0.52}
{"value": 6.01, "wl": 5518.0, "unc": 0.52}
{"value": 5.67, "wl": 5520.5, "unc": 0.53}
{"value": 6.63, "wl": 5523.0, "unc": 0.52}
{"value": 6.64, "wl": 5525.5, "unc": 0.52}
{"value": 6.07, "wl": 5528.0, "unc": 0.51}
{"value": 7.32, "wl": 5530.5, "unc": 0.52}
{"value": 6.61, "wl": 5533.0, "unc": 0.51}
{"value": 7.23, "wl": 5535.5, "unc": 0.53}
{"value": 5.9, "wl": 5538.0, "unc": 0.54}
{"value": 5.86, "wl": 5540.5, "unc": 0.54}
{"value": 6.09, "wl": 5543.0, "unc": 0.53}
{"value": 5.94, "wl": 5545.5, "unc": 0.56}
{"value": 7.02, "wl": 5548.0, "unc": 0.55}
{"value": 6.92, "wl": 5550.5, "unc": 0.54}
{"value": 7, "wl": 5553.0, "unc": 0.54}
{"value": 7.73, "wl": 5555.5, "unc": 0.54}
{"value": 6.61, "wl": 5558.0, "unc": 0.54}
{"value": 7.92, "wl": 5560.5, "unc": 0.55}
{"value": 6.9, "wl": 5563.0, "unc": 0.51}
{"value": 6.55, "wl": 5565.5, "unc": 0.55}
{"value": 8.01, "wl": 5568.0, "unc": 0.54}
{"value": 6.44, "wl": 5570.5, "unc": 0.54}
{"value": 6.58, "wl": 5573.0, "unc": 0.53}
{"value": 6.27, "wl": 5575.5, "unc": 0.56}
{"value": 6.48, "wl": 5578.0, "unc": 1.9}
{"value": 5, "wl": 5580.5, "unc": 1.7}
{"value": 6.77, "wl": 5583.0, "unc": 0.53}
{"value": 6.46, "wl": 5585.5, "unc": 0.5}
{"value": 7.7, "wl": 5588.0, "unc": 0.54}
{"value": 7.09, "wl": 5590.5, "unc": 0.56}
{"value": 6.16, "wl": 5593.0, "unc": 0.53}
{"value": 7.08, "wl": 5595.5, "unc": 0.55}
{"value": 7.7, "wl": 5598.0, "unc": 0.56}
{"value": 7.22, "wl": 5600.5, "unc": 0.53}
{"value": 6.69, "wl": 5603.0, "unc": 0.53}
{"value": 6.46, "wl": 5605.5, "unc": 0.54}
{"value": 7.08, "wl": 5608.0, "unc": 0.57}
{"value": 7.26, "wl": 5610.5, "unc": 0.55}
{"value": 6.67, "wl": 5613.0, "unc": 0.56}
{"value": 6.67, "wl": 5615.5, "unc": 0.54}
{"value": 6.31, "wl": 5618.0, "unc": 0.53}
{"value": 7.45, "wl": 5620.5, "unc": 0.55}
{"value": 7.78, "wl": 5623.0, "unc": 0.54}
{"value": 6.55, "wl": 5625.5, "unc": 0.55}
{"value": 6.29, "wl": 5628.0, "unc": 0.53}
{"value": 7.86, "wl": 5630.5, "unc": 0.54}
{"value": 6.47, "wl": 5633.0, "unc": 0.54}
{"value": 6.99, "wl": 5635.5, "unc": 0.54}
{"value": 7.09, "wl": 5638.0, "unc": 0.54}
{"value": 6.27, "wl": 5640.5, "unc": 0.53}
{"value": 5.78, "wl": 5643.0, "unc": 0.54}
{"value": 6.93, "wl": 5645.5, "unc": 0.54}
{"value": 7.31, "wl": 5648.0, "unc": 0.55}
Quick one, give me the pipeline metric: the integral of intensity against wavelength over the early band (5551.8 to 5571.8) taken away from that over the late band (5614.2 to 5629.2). -40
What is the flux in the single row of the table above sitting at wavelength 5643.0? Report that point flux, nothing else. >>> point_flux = 5.78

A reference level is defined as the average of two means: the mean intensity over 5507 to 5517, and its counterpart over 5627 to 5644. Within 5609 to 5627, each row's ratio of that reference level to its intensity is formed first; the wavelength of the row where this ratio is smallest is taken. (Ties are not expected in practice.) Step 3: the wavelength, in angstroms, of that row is 5623.0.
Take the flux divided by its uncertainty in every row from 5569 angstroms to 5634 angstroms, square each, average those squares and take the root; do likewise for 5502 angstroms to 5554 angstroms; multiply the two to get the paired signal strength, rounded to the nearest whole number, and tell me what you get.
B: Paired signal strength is 149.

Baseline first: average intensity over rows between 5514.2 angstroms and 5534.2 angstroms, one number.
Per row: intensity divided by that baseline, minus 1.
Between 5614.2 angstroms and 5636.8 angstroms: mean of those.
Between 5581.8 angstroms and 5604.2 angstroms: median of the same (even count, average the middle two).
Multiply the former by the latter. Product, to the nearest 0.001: 0.013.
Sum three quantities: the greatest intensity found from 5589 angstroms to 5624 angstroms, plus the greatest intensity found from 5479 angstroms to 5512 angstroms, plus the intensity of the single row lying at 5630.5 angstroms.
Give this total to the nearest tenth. 22.6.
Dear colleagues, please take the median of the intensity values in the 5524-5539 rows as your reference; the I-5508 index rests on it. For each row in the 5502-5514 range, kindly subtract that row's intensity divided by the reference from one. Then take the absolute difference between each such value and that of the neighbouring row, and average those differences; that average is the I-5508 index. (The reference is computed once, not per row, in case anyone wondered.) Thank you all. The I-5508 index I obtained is 0.077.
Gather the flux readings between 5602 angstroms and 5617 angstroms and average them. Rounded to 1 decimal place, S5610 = 6.8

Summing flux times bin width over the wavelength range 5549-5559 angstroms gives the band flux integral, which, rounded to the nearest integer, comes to 71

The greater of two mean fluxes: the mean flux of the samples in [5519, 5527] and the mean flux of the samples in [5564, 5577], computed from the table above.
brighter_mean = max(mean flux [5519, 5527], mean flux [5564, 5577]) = 6.77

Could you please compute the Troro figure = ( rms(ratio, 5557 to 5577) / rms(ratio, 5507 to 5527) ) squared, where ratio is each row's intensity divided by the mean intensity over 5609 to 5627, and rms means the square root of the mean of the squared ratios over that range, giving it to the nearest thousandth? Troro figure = 1.239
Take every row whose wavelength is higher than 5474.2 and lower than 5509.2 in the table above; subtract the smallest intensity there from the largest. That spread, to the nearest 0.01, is 1.51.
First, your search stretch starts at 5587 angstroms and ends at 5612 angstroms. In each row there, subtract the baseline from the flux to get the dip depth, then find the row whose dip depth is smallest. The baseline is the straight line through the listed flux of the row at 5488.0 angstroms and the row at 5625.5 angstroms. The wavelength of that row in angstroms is 5593.0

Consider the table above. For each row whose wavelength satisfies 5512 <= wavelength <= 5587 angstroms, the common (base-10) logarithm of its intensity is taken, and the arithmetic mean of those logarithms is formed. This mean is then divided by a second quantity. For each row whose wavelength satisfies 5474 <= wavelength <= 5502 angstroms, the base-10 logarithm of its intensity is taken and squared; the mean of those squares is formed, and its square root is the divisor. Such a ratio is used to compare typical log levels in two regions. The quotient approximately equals 1.01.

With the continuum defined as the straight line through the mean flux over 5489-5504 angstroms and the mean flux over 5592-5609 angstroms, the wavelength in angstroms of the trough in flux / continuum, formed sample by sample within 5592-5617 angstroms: 5593.0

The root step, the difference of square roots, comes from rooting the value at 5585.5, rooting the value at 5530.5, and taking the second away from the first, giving -0.16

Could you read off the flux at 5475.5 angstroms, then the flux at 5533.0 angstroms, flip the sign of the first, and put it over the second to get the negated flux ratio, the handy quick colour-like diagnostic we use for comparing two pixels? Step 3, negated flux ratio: -0.98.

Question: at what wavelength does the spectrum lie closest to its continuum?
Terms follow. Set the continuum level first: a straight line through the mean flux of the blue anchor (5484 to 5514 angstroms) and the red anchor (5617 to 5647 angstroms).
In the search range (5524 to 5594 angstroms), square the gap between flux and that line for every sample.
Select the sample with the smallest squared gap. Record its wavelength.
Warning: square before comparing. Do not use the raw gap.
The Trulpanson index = 5573.0 angstroms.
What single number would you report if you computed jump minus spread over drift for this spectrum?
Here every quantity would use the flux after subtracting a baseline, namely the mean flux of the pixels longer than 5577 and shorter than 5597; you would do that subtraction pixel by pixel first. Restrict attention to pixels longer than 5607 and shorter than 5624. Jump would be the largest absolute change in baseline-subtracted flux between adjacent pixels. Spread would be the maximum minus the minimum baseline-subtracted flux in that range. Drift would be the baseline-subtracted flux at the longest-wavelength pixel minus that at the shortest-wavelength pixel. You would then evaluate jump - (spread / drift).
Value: -1.0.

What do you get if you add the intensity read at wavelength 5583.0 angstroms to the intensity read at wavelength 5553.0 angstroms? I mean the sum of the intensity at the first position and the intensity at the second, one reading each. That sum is 13.8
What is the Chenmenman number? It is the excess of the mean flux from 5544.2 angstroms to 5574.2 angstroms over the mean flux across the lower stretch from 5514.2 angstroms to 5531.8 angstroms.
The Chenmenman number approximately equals 0.7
